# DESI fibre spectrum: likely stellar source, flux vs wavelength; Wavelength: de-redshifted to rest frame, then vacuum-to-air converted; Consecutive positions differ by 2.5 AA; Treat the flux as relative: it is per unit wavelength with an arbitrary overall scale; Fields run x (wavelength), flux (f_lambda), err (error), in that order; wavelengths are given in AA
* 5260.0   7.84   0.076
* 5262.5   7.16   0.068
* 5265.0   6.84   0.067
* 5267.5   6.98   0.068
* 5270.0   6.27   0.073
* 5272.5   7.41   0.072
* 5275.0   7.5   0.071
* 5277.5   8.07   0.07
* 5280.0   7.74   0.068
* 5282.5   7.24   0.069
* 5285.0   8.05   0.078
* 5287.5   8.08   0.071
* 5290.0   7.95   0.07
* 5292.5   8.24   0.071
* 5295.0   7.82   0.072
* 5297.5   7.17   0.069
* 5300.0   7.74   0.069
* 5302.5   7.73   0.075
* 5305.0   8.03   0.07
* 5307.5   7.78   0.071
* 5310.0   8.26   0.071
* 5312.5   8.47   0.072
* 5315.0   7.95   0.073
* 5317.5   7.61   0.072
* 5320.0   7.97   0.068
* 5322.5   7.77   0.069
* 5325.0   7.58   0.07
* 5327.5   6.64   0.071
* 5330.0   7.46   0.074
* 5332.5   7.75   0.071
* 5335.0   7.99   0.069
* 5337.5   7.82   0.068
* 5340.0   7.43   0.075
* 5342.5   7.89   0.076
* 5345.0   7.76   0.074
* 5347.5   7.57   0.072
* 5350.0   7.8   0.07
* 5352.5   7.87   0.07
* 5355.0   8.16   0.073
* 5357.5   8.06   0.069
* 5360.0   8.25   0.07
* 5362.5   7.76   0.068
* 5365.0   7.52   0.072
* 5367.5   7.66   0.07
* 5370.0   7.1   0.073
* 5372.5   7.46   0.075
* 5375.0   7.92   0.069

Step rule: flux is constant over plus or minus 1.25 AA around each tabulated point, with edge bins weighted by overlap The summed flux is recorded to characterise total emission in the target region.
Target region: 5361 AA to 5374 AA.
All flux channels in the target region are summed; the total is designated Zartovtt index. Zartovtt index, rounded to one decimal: 37.5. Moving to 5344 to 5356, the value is 39.2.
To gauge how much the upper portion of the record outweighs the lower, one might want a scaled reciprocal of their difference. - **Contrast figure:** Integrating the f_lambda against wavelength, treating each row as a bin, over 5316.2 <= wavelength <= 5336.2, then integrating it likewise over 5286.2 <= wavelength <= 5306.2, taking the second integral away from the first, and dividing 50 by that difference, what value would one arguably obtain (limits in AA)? -10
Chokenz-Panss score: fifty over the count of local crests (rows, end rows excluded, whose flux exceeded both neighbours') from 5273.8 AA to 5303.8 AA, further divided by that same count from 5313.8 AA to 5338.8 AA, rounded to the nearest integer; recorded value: 6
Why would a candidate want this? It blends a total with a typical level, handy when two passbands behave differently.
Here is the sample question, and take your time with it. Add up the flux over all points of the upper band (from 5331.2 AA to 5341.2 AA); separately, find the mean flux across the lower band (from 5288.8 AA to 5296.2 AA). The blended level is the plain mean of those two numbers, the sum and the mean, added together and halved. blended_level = 19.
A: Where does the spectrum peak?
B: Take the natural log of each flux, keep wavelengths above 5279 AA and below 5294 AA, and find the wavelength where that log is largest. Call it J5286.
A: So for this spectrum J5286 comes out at 5292.5 AA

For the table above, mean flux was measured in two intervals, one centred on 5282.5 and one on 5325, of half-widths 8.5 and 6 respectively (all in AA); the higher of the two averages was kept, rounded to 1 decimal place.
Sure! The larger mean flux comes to 7.8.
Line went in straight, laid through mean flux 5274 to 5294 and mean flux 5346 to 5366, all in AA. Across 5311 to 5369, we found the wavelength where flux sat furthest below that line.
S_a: 5327.5 AA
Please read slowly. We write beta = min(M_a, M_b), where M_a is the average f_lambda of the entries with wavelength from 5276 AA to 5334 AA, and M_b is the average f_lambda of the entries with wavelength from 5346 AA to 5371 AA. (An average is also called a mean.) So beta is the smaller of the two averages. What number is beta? 7.78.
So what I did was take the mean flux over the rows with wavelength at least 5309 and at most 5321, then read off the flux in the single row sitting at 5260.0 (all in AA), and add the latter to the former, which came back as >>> 15.9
